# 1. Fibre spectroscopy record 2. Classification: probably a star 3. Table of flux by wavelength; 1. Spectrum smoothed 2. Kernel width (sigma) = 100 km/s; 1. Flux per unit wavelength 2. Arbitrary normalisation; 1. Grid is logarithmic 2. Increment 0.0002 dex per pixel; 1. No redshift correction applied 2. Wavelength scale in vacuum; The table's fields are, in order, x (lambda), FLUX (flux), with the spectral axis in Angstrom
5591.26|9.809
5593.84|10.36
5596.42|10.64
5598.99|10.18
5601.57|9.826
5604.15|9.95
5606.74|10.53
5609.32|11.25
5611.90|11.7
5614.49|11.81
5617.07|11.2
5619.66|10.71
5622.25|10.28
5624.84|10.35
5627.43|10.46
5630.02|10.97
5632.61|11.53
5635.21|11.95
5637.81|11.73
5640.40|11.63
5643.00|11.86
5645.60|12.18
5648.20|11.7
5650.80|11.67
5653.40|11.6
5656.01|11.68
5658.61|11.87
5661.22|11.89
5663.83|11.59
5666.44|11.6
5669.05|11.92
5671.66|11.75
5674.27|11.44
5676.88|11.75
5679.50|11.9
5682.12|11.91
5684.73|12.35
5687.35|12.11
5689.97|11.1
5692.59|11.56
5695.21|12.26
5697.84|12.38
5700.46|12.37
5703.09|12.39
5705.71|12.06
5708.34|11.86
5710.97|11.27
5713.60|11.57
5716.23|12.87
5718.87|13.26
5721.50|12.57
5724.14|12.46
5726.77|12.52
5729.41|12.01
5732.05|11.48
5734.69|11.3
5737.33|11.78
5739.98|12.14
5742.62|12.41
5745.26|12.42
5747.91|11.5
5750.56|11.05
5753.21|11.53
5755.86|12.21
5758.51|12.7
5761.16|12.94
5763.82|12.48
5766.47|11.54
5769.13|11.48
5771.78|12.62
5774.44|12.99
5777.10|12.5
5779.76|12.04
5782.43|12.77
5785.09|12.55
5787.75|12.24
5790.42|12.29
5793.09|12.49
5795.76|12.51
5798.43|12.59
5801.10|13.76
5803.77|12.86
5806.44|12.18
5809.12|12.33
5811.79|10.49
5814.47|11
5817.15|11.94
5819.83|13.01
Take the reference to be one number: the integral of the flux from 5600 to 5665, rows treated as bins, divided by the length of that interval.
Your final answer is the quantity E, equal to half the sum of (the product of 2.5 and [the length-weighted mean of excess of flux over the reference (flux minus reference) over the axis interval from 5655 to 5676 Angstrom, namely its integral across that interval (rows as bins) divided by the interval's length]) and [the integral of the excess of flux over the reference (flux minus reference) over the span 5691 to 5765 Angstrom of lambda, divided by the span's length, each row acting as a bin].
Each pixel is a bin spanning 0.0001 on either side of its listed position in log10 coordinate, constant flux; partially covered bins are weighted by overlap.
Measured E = 1.0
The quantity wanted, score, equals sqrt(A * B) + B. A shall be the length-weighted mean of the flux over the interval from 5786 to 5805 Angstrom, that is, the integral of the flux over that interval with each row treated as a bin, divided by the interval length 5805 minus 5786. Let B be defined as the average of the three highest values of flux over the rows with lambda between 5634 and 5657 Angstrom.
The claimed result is 24.3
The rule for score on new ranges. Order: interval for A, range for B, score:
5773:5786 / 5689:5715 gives 24.9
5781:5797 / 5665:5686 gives 24.3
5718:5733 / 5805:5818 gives 24.4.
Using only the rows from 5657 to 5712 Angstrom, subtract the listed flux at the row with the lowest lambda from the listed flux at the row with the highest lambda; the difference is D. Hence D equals -0.6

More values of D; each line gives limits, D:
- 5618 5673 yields 1.0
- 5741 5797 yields 0.1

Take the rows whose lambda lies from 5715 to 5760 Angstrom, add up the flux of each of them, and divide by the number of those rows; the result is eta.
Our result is 12.1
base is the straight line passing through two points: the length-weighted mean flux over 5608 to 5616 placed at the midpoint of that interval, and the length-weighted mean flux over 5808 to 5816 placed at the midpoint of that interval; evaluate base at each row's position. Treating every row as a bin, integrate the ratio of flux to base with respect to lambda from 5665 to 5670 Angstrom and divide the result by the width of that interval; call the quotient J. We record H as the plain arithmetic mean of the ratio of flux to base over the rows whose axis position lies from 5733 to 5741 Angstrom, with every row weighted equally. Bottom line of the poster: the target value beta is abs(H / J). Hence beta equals 1.01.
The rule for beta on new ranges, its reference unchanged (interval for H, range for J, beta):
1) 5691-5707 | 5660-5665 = 1.04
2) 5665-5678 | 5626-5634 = 1.07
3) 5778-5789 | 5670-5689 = 1.06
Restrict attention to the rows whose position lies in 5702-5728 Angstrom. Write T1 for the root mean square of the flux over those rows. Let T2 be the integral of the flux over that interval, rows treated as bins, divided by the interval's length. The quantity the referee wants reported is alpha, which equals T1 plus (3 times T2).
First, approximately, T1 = 12.3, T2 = 12.3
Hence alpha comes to 49.2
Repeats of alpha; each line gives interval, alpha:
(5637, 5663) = 47.1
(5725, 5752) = 47.5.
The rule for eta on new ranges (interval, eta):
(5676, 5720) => 12.1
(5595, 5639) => 10.9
